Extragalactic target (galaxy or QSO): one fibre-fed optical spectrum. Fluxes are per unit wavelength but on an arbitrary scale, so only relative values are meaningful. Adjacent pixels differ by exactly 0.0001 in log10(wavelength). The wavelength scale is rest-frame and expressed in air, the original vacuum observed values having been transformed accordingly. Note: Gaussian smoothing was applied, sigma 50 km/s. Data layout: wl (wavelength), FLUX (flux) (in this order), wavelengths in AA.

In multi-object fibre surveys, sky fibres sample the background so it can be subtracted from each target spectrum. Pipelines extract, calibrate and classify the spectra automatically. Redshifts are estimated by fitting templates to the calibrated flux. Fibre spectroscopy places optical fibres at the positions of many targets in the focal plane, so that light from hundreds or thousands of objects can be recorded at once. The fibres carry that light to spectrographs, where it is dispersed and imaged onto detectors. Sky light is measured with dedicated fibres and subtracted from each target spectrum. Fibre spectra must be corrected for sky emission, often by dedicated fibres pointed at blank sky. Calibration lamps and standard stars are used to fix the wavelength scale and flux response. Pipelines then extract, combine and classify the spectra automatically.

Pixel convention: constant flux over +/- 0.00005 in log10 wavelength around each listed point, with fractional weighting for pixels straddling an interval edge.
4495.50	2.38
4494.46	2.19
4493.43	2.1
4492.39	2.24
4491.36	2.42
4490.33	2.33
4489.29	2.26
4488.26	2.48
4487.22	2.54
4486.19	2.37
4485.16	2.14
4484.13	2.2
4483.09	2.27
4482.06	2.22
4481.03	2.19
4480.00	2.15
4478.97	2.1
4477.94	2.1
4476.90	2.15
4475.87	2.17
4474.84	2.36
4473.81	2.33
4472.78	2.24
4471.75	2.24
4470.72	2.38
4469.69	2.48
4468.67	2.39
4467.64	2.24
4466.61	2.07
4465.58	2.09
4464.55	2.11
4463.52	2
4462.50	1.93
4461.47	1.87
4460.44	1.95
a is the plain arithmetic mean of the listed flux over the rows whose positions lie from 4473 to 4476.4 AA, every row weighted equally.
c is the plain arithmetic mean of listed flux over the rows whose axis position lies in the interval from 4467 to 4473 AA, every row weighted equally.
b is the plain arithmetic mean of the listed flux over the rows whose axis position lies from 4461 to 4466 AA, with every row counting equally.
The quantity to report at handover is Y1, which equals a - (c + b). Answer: -2.0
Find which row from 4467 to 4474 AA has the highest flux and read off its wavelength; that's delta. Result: 4469.69 AA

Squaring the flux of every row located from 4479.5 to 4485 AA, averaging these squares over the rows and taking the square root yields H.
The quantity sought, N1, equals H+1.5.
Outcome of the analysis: 3.71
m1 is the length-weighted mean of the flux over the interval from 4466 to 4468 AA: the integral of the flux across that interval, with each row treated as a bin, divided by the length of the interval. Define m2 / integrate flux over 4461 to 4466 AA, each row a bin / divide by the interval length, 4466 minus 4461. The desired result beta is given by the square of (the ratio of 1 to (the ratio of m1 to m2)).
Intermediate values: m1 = 2.14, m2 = 2.00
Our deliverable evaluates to 0.9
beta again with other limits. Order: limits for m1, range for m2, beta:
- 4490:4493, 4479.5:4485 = 0.9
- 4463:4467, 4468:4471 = 1.4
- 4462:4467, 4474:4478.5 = 1.2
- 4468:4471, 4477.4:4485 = 0.8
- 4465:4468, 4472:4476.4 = 1.1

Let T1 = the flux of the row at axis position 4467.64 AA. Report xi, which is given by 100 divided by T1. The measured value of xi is 44.6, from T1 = 2.24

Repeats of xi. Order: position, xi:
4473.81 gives 42.9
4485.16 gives 46.7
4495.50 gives 42.0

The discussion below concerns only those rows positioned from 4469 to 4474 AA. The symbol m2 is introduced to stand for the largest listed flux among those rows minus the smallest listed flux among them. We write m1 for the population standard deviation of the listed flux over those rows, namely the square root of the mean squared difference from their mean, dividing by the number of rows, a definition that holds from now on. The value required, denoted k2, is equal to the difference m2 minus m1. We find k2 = 0.15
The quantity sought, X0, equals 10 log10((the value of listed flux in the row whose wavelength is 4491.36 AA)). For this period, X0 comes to 3.8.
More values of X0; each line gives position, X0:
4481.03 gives 3.4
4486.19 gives 3.7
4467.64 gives 3.5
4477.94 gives 3.2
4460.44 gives 2.9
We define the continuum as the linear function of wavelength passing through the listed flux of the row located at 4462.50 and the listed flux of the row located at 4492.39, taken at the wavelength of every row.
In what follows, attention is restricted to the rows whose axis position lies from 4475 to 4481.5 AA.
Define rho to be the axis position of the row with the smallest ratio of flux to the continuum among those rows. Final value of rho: 4478.97 AA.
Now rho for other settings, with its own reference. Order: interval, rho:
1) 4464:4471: 4466.61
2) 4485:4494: 4493.43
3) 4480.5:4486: 4485.16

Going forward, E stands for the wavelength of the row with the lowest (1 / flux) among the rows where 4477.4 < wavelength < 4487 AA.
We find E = 4486.19 AA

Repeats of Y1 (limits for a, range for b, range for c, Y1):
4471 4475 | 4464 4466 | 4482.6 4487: -2.1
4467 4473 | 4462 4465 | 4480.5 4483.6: -1.9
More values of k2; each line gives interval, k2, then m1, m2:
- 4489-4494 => 0.21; 0.106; 0.32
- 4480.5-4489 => 0.26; 0.137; 0.40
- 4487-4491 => 0.17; 0.112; 0.28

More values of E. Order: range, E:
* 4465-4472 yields 4469.69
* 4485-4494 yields 4487.22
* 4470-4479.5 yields 4470.72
